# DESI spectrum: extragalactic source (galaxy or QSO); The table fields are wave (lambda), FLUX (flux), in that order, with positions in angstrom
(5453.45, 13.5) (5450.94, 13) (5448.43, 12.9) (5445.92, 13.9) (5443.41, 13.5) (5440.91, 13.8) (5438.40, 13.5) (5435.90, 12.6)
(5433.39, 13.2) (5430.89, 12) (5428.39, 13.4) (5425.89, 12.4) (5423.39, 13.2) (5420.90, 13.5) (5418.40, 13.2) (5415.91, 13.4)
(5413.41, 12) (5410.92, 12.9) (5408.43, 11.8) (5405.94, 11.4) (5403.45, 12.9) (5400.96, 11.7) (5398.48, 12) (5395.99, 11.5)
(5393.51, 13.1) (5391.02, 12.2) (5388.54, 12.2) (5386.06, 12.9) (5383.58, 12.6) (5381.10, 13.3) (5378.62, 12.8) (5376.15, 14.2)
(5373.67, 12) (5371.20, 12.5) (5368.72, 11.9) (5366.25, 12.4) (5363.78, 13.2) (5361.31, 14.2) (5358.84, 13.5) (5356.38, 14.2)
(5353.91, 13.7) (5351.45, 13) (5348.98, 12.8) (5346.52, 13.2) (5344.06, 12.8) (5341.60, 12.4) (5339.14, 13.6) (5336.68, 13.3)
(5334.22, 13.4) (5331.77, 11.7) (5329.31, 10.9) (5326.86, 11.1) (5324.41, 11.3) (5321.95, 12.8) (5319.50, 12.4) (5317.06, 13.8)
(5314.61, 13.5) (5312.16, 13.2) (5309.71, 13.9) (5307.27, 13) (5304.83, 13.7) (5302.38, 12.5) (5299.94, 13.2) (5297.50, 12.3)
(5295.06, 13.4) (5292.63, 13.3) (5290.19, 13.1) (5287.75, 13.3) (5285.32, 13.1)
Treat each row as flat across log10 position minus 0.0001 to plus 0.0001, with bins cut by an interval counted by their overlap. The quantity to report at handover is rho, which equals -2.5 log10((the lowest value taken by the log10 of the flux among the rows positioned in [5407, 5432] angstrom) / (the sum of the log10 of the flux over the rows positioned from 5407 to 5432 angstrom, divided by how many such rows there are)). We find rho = 0.034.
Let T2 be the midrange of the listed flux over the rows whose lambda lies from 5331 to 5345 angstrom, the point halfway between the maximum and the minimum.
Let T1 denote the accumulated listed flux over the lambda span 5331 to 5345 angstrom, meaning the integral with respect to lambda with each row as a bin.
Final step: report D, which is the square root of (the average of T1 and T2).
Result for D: 9.8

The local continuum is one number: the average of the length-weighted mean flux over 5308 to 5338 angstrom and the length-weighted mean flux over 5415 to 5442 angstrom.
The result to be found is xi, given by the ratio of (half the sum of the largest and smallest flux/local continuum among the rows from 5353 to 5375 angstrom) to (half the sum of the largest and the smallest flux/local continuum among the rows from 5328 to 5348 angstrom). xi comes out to 1.07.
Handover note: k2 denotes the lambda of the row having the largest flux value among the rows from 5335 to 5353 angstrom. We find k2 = 5339.14 angstrom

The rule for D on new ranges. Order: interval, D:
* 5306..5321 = 10.3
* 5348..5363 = 10.4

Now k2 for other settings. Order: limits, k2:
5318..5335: 5334.22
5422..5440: 5438.40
